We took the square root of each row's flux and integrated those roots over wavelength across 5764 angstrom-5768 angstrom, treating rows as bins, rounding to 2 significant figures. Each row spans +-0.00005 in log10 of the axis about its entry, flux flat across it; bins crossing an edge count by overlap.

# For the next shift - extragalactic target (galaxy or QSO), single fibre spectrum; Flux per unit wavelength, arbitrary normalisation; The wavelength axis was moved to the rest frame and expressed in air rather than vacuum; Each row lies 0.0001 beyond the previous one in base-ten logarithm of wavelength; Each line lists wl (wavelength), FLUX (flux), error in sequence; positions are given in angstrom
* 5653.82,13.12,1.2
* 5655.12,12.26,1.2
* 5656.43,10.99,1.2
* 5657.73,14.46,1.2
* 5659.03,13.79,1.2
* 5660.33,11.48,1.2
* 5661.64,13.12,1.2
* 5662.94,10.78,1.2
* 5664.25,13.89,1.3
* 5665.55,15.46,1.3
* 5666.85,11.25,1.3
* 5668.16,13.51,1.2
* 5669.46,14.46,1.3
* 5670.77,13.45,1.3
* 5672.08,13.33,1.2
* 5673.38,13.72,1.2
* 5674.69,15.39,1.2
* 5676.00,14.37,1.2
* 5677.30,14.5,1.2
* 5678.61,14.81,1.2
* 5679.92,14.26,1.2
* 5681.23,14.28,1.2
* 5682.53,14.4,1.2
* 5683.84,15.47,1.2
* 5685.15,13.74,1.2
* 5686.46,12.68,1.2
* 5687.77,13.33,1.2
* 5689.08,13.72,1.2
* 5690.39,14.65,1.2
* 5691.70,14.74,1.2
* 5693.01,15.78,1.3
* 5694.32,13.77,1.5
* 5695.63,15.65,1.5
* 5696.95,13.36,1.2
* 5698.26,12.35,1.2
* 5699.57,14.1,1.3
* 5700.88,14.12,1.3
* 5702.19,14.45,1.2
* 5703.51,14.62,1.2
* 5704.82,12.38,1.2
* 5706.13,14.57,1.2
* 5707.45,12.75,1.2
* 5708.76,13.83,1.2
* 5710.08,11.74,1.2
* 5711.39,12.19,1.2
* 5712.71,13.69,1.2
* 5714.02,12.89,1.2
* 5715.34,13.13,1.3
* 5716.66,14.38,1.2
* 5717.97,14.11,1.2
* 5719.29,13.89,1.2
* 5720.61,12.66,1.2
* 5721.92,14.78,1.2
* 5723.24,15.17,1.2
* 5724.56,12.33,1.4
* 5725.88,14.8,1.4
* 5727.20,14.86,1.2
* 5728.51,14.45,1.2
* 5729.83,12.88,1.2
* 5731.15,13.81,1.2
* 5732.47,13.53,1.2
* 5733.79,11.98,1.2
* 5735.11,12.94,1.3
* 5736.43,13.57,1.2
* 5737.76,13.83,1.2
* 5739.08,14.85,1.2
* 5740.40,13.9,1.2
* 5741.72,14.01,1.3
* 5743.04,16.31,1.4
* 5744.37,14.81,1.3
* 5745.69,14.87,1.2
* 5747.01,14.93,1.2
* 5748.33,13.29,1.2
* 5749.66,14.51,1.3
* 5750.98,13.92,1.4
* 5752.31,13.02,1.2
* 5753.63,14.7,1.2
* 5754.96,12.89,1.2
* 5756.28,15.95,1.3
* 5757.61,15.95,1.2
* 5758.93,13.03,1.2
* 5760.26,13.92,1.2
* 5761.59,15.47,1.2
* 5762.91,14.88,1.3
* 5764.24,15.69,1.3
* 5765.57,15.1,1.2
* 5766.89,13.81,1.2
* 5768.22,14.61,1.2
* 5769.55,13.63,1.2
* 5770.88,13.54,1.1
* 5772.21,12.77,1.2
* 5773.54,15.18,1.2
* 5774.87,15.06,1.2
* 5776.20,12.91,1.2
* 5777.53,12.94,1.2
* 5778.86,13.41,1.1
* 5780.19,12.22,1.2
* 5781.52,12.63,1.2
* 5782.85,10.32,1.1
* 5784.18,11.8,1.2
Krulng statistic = 15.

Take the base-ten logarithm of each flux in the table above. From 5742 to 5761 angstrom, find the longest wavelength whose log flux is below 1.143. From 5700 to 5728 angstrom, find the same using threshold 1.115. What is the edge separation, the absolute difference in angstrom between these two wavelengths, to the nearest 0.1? 34.4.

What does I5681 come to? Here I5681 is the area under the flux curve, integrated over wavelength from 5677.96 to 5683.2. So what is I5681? 76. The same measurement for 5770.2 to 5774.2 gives 55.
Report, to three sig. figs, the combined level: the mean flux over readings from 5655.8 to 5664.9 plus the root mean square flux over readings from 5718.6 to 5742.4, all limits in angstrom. 26.5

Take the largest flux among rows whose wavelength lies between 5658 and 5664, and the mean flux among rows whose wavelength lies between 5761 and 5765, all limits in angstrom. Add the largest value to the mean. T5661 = 29.1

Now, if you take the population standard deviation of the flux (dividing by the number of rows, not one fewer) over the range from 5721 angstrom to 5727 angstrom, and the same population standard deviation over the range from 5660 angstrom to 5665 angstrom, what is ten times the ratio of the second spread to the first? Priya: 11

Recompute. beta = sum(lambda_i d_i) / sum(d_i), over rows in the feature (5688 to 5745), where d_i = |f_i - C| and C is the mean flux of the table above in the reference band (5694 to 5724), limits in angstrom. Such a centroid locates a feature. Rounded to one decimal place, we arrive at 5716.5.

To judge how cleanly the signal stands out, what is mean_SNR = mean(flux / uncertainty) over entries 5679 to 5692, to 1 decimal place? 11.8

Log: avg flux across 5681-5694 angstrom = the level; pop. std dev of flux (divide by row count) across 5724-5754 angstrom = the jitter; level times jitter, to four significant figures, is 13.92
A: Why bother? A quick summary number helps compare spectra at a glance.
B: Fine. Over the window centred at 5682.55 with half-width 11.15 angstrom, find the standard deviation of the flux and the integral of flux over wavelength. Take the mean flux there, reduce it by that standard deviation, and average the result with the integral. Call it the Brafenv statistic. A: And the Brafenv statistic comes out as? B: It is 166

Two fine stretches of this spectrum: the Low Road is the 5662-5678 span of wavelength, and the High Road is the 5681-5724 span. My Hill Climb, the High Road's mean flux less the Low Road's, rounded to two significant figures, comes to 0.18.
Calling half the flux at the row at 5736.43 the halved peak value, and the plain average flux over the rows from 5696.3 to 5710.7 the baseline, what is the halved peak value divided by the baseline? 0.50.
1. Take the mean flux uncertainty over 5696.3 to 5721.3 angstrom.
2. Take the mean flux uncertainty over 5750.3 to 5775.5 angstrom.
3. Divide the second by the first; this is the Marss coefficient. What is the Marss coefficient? 1.00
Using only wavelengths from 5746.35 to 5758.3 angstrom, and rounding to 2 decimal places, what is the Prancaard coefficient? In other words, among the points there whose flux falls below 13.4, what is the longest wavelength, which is 5754.96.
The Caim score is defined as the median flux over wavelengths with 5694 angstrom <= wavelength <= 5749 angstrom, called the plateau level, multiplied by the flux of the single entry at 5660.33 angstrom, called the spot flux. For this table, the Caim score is 159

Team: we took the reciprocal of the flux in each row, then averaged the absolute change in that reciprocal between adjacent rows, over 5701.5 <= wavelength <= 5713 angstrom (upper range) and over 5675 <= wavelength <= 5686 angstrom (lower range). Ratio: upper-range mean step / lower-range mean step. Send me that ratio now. 3.2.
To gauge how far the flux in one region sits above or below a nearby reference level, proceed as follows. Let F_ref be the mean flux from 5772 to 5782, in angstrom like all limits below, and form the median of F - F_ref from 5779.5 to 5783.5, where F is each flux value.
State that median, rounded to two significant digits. -1.2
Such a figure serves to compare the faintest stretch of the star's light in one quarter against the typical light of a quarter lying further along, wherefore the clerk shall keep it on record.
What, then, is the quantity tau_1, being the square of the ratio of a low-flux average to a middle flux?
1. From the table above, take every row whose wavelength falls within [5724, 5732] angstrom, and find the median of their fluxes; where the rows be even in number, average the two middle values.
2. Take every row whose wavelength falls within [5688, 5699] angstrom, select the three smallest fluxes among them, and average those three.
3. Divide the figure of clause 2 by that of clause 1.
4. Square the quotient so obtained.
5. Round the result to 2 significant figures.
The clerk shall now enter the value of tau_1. 0.87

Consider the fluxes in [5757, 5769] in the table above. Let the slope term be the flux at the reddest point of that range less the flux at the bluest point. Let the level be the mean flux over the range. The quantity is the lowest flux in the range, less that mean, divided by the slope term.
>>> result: 1.3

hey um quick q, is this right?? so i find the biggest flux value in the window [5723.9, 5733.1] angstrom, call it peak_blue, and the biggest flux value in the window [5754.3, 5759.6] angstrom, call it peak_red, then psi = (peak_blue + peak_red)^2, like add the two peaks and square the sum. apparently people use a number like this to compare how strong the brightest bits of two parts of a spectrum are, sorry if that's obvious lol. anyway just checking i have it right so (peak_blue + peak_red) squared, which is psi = 949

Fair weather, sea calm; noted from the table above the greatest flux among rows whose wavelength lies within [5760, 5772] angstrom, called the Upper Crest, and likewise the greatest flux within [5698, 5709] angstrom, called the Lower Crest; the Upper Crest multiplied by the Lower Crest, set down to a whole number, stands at 229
